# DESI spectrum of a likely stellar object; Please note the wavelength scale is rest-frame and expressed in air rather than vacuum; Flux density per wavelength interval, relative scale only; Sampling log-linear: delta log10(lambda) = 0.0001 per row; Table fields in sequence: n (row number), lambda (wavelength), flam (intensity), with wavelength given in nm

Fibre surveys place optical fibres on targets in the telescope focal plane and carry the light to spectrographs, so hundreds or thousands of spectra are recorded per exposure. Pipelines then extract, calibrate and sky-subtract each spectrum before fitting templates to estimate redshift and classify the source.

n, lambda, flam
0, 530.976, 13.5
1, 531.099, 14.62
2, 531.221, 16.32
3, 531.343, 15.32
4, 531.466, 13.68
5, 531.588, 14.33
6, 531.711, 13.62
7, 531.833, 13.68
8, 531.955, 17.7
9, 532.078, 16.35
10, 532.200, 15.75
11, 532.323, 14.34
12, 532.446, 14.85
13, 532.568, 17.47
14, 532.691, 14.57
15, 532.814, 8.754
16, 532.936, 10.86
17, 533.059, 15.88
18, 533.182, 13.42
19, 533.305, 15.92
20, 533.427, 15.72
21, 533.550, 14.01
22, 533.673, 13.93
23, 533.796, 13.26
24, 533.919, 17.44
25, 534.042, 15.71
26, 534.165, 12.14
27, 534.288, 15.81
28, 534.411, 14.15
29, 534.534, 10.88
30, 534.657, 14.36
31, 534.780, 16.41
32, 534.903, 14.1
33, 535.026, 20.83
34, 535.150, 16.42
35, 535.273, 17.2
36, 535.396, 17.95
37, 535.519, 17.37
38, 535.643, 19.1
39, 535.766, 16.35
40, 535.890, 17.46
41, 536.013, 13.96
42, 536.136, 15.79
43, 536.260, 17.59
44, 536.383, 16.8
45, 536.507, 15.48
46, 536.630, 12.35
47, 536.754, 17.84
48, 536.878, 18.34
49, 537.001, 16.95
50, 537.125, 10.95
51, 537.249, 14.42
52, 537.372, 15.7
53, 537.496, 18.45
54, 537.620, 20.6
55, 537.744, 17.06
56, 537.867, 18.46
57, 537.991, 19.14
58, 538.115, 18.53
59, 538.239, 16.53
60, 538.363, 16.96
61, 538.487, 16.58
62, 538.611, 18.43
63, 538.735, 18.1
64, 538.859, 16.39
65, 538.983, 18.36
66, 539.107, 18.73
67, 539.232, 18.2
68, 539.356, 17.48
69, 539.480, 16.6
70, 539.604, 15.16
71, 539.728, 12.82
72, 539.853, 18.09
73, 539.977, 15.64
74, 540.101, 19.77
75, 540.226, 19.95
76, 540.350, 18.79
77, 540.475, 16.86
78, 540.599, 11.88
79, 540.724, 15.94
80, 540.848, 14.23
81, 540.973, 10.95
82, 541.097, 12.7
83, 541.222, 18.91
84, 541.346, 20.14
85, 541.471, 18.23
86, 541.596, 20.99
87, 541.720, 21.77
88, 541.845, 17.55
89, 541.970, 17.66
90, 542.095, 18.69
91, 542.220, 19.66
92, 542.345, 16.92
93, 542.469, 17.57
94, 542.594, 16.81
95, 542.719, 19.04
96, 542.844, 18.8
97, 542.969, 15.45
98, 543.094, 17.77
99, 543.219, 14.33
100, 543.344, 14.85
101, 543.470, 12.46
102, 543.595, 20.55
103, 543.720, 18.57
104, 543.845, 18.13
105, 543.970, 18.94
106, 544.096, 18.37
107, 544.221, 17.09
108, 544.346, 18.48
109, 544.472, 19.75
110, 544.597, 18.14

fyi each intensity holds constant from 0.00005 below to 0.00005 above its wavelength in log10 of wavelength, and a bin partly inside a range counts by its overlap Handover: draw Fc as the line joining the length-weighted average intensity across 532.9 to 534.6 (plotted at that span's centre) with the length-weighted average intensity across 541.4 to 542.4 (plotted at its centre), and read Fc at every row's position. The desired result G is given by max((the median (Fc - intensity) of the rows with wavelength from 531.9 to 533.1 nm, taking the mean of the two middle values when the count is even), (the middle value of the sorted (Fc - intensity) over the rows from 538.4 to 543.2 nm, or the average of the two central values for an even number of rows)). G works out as 0.6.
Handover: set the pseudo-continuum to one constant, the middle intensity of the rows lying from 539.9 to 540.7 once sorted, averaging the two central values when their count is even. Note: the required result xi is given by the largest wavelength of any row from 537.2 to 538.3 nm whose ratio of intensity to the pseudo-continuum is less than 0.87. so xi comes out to 537.249 nm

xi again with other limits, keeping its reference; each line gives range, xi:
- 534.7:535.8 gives 534.903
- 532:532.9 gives 532.814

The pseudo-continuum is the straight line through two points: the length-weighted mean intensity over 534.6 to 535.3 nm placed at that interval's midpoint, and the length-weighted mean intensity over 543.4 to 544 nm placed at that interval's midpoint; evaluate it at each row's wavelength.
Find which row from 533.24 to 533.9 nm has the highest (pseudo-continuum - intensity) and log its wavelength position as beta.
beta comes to 533.796 nm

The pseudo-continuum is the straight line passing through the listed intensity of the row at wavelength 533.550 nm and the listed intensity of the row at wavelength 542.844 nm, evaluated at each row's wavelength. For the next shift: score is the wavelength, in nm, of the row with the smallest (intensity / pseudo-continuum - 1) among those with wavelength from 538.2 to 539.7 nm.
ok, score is 539.604 nm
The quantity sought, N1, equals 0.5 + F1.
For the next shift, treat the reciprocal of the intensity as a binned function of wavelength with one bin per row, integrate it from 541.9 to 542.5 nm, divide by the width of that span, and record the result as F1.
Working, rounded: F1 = 0.055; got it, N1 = 0.5554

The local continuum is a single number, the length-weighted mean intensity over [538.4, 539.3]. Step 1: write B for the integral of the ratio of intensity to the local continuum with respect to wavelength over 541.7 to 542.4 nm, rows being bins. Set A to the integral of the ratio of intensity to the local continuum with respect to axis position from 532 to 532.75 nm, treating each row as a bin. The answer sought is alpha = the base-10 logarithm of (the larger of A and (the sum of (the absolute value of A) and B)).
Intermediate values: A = 0.66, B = 0.73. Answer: 0.142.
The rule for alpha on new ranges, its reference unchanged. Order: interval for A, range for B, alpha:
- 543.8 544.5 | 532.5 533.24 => 0.109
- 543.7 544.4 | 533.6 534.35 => 0.126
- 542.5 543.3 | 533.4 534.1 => 0.131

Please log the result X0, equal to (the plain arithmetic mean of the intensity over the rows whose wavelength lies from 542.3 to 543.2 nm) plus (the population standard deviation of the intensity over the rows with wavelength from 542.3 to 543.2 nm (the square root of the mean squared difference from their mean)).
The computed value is 18.6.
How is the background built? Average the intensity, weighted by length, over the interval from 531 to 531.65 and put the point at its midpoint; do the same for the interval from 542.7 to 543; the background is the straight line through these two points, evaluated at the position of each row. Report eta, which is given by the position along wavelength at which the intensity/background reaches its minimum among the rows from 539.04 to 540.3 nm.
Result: 539.728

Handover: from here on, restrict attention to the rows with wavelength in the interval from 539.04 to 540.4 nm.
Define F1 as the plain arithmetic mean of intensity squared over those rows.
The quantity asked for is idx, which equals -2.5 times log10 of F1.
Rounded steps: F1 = 306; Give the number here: -6.22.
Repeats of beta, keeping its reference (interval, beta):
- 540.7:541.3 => 540.973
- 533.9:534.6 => 534.534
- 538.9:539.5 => 539.480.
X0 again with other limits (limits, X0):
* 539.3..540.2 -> 18.6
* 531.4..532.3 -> 16.5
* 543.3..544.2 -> 20.0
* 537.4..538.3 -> 19.6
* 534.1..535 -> 15.8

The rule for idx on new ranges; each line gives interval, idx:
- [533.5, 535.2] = -5.90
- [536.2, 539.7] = -6.17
